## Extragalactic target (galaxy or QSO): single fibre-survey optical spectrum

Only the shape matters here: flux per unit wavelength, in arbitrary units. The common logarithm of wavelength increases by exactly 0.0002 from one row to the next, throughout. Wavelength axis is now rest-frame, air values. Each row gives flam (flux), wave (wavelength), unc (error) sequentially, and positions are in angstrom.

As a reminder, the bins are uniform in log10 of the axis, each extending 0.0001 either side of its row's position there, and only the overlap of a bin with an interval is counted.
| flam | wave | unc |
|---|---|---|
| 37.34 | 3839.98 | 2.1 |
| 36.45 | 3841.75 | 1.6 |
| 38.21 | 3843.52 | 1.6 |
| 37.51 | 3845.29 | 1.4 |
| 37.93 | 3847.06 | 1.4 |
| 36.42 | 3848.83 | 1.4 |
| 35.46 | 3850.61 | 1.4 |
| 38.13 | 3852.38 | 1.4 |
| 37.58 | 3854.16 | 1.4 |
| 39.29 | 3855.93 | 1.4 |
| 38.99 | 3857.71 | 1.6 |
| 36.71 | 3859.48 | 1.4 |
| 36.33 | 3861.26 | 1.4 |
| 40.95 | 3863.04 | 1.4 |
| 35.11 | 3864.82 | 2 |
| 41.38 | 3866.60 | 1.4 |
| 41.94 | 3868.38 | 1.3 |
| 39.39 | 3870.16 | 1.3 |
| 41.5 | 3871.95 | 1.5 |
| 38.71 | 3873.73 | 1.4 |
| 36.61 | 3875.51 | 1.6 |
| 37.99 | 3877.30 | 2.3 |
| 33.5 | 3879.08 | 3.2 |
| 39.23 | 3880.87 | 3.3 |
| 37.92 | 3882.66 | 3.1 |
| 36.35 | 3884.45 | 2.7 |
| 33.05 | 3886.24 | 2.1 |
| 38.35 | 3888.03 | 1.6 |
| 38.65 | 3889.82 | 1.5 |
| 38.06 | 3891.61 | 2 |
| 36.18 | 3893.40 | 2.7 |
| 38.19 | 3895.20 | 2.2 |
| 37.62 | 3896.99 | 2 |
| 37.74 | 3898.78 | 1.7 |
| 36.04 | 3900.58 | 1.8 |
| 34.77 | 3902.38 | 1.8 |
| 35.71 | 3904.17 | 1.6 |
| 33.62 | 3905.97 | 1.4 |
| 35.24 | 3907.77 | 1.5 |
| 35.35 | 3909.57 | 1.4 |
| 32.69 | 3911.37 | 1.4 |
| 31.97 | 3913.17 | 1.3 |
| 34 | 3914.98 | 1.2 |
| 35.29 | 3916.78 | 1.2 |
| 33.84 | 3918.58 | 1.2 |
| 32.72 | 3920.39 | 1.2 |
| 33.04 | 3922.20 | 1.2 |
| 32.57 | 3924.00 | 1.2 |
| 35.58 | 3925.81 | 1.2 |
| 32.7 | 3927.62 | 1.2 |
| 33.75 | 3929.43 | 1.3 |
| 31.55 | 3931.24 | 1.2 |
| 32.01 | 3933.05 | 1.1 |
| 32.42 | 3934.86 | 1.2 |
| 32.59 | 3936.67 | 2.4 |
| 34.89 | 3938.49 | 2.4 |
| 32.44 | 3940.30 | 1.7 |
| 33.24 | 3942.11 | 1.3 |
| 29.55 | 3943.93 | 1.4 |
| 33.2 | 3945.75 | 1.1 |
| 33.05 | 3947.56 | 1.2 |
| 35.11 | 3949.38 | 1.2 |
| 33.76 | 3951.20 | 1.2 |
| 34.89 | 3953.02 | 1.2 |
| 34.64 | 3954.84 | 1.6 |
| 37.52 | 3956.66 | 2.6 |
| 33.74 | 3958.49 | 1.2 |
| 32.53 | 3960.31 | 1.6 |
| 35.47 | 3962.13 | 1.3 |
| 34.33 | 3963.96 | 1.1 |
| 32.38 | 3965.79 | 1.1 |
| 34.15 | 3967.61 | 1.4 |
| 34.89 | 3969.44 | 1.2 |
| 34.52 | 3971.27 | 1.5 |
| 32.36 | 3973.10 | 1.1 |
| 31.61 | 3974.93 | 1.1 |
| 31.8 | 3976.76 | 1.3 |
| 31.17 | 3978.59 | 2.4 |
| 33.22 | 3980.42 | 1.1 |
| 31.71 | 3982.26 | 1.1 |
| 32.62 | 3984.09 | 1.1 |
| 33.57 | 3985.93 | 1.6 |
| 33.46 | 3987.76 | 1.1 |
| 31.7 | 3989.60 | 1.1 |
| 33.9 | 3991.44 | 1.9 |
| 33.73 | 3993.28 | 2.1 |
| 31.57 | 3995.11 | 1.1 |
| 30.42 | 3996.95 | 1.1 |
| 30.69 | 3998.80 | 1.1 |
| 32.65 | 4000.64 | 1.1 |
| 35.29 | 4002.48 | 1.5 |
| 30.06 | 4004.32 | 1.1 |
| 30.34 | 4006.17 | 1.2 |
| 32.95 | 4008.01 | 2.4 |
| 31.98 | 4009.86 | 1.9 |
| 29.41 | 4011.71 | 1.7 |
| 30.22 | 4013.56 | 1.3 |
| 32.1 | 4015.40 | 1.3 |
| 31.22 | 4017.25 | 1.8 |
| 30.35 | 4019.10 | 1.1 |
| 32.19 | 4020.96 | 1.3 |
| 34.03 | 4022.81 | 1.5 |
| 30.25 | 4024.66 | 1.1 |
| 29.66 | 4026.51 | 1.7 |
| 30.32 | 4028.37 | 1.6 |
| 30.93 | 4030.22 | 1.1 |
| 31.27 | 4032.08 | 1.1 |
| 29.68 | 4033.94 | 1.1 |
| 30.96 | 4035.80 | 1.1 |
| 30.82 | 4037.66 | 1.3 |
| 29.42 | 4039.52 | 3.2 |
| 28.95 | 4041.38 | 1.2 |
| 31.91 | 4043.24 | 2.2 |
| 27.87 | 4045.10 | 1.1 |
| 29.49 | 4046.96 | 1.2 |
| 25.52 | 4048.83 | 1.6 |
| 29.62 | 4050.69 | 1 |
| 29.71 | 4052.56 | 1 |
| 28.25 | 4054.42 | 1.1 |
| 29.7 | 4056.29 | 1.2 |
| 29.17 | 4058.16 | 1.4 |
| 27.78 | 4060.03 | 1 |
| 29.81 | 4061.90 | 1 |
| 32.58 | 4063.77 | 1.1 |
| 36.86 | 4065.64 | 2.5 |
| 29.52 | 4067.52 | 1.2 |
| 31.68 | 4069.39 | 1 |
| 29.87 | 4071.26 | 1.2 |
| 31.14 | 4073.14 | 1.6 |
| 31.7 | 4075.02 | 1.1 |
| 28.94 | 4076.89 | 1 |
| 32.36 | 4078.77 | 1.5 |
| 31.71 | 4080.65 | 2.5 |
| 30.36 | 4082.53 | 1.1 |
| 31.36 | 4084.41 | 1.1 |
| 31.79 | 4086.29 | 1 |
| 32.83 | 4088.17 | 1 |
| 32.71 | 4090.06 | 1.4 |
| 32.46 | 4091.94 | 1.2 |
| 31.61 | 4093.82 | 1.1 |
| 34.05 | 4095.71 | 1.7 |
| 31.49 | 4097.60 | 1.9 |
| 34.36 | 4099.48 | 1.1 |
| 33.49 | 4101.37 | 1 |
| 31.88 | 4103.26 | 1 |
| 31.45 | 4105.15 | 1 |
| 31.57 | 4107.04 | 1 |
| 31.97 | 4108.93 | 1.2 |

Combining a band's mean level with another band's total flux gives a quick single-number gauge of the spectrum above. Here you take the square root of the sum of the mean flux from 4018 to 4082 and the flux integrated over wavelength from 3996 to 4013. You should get 24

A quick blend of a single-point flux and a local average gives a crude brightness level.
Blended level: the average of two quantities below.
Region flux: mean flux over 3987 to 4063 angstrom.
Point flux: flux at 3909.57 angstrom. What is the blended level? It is 33.0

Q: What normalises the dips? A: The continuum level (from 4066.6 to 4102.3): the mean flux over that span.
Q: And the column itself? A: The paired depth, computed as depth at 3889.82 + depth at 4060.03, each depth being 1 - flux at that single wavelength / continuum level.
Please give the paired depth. -0.1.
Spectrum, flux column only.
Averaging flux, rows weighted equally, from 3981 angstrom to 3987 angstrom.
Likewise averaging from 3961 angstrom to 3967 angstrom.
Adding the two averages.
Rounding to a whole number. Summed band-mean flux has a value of 67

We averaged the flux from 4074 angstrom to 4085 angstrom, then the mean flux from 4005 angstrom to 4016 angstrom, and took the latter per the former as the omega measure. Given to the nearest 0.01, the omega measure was 1.00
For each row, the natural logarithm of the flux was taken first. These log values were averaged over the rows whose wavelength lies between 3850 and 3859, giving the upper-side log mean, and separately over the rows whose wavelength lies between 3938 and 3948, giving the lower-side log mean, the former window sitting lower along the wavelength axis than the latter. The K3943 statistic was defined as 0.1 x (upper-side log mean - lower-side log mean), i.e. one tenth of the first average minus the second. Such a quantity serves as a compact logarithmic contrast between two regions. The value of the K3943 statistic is 0.015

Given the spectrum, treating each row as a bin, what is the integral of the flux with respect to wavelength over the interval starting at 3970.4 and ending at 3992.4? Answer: 718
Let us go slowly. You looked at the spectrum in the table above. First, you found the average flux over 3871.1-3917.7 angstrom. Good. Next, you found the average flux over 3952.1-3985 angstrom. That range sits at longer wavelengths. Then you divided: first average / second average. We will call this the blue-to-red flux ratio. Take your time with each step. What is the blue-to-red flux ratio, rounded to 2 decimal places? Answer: 1.08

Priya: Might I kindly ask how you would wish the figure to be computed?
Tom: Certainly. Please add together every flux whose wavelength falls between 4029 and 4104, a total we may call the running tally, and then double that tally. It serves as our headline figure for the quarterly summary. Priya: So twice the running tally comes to 2471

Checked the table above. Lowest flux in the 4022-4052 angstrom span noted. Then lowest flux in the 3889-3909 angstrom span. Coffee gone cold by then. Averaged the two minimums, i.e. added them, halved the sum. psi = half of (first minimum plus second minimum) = 29.6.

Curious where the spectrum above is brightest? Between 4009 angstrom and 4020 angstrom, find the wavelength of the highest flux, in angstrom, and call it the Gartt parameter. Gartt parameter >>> 4015.40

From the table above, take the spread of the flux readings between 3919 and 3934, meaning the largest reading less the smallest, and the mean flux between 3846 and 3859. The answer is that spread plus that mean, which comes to 42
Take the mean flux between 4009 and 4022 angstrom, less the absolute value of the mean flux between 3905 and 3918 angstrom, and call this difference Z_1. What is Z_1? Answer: -3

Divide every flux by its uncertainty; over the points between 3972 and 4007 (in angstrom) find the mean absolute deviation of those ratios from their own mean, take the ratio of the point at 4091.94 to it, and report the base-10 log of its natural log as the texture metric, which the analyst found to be 0.276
